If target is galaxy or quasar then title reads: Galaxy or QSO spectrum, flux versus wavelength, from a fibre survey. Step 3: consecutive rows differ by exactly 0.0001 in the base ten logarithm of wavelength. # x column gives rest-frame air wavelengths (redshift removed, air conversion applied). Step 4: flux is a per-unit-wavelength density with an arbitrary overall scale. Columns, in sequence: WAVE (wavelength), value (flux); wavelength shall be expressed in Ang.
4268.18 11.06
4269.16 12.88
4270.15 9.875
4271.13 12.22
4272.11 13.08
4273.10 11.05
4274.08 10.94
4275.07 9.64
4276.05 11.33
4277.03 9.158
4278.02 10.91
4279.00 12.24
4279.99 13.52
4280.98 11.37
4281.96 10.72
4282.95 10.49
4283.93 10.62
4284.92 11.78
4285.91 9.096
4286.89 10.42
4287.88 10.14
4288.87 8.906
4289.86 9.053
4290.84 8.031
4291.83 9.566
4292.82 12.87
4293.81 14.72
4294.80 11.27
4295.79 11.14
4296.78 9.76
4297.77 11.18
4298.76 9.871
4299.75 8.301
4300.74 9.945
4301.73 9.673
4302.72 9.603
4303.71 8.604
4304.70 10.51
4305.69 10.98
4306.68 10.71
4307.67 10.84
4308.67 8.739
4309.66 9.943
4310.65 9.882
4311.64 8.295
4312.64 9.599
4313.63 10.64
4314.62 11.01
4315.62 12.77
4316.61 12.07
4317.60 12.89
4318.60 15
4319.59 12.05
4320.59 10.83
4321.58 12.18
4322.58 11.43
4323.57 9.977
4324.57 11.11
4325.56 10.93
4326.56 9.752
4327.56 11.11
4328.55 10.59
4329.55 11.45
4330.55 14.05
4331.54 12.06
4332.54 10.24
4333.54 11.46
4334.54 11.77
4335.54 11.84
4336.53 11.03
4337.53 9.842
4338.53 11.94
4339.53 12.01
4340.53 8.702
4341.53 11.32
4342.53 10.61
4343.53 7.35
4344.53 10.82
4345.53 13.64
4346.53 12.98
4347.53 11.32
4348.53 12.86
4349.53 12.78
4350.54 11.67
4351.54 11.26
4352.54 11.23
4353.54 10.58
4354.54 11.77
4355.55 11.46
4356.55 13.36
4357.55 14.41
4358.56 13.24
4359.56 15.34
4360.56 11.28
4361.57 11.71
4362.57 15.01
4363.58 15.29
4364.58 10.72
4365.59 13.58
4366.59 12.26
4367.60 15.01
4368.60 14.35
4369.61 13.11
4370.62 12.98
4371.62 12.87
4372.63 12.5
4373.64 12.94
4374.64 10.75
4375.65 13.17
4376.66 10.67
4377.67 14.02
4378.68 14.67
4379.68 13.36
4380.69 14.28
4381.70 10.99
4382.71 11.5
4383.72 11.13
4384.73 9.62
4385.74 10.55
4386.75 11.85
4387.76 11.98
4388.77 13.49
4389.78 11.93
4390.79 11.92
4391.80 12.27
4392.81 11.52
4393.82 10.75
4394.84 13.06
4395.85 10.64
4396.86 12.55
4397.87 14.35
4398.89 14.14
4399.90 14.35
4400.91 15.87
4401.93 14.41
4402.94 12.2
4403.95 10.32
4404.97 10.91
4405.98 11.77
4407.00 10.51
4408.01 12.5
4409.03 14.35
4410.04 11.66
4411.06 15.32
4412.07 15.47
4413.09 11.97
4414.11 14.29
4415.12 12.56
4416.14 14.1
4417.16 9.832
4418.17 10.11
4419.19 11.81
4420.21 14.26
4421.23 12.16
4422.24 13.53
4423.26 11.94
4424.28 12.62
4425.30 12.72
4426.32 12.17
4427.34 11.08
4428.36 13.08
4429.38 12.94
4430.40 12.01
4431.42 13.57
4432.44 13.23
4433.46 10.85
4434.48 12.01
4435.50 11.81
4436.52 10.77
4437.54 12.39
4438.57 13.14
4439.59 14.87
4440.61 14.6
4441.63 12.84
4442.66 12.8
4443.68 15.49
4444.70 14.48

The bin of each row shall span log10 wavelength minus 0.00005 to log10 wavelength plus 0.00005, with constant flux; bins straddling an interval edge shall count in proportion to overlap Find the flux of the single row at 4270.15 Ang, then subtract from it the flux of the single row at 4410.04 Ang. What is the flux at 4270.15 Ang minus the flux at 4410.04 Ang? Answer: -1.8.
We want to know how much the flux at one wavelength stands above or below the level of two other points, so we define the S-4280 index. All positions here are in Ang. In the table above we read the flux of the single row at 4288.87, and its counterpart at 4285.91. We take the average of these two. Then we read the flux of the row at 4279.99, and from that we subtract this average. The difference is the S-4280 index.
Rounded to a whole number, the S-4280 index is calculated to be 5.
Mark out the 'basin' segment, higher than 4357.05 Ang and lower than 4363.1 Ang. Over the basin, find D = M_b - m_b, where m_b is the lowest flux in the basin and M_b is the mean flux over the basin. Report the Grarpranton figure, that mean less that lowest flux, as 2.22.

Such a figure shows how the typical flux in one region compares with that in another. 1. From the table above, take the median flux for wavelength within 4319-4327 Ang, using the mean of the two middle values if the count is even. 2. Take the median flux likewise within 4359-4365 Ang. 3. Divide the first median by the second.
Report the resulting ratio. 0.82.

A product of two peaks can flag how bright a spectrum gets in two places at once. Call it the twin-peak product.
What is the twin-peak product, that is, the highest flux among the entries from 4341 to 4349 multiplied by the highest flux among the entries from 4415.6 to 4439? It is 195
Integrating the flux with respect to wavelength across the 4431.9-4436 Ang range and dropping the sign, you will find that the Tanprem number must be 49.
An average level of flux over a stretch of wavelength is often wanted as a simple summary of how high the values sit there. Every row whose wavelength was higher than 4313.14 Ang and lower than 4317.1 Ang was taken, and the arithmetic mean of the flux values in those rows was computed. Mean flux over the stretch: 11.6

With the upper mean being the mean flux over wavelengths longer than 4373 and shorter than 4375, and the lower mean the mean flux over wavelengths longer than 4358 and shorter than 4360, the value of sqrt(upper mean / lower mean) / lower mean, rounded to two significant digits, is 0.064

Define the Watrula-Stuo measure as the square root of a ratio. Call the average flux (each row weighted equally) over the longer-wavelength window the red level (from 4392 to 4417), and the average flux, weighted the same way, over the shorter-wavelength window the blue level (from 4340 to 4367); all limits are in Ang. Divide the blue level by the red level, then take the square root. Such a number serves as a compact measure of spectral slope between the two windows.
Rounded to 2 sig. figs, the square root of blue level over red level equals 0.97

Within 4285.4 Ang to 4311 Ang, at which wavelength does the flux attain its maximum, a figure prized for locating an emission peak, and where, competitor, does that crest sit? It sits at 4293.81 Ang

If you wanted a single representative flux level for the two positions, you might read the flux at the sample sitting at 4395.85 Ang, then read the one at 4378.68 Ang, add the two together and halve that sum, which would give 12.7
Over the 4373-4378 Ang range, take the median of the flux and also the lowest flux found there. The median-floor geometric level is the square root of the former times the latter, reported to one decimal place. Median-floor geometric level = 11.8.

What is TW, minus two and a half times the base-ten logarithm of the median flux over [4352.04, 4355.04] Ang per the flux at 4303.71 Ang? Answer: -0.29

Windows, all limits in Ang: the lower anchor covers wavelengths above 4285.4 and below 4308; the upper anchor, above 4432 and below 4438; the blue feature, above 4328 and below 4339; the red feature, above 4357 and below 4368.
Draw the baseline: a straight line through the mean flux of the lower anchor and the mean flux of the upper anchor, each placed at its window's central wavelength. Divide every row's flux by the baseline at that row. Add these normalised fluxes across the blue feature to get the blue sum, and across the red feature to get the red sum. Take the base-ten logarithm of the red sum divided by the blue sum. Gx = 0.055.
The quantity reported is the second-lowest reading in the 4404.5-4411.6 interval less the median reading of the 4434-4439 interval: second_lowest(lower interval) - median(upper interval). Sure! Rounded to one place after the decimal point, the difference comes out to -1.1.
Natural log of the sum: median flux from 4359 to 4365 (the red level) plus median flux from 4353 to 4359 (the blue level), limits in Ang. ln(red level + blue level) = 3.25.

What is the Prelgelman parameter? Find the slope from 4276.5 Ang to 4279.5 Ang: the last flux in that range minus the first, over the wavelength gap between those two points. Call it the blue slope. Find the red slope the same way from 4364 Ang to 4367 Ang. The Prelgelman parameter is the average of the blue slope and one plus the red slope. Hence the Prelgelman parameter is 1.7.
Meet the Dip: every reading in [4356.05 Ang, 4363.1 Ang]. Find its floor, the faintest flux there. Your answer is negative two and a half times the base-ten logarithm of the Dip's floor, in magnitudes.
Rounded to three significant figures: -2.63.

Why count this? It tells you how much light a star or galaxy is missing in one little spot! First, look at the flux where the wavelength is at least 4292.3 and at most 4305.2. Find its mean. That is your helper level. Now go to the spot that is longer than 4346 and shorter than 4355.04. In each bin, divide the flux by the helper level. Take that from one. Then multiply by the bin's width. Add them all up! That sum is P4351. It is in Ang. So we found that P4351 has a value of -1.1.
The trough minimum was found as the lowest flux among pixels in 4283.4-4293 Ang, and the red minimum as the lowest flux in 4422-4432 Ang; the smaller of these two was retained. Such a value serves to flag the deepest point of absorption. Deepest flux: 8.0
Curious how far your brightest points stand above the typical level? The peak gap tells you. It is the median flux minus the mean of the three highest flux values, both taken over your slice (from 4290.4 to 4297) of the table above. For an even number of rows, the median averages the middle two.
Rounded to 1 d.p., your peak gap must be -1.8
